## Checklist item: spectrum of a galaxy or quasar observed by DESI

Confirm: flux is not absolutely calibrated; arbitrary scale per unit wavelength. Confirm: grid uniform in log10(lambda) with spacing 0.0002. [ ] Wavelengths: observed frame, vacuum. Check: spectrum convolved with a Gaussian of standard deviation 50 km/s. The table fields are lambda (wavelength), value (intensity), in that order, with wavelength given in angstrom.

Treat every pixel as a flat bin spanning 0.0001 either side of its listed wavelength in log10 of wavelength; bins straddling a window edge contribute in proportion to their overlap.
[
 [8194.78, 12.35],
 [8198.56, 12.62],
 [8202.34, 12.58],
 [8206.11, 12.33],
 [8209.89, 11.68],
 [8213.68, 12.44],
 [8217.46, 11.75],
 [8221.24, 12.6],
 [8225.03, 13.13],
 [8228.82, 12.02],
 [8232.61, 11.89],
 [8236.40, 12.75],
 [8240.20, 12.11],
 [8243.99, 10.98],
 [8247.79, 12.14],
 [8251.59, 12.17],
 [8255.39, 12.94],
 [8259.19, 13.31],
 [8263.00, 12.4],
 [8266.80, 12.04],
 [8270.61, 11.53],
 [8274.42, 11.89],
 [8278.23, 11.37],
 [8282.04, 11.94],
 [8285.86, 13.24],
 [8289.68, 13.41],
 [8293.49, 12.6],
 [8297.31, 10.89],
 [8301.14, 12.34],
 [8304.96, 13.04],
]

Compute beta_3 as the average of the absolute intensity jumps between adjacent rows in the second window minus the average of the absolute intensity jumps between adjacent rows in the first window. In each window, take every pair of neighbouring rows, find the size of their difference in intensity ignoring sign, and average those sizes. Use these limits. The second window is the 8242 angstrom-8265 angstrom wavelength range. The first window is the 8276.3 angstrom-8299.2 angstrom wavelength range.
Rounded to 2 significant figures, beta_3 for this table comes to -0.26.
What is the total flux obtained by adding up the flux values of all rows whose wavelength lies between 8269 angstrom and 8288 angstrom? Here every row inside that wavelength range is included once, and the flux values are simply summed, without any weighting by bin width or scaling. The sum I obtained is 60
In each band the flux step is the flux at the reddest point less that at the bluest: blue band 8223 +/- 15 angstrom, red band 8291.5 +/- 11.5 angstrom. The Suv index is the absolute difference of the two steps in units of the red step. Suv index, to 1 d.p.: 1.7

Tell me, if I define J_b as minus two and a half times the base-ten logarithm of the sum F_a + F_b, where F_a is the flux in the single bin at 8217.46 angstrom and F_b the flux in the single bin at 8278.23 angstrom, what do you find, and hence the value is -3.41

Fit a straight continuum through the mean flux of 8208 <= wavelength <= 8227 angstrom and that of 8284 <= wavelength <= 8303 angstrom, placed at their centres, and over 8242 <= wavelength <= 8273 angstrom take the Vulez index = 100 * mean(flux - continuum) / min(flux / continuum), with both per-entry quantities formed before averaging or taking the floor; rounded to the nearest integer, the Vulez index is -25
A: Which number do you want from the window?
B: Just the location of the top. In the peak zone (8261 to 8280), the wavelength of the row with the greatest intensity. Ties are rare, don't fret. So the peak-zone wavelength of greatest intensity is 8263.00 angstrom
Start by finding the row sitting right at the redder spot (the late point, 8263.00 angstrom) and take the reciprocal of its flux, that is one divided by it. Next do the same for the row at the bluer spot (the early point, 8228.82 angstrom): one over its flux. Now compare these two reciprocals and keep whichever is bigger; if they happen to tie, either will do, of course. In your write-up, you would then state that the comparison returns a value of 0.0832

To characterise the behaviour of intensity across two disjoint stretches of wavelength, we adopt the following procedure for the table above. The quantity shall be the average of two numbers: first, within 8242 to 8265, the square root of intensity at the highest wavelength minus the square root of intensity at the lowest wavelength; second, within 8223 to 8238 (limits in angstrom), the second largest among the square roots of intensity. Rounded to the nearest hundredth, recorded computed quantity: 1.89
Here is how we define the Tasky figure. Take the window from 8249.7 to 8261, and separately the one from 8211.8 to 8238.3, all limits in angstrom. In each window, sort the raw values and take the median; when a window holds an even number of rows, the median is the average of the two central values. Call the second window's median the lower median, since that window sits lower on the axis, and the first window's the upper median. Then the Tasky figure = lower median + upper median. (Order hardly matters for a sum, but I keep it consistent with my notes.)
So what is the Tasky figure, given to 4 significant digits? 25.38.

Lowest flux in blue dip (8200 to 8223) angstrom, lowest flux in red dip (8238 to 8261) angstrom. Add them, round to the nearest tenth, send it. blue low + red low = 22.7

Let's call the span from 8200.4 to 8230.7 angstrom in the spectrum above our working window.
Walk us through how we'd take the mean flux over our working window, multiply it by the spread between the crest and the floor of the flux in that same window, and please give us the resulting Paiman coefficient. 18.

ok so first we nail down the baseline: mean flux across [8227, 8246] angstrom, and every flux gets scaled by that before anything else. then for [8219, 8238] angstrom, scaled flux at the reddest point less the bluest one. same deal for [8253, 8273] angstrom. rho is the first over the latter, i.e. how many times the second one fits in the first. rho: -0.1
